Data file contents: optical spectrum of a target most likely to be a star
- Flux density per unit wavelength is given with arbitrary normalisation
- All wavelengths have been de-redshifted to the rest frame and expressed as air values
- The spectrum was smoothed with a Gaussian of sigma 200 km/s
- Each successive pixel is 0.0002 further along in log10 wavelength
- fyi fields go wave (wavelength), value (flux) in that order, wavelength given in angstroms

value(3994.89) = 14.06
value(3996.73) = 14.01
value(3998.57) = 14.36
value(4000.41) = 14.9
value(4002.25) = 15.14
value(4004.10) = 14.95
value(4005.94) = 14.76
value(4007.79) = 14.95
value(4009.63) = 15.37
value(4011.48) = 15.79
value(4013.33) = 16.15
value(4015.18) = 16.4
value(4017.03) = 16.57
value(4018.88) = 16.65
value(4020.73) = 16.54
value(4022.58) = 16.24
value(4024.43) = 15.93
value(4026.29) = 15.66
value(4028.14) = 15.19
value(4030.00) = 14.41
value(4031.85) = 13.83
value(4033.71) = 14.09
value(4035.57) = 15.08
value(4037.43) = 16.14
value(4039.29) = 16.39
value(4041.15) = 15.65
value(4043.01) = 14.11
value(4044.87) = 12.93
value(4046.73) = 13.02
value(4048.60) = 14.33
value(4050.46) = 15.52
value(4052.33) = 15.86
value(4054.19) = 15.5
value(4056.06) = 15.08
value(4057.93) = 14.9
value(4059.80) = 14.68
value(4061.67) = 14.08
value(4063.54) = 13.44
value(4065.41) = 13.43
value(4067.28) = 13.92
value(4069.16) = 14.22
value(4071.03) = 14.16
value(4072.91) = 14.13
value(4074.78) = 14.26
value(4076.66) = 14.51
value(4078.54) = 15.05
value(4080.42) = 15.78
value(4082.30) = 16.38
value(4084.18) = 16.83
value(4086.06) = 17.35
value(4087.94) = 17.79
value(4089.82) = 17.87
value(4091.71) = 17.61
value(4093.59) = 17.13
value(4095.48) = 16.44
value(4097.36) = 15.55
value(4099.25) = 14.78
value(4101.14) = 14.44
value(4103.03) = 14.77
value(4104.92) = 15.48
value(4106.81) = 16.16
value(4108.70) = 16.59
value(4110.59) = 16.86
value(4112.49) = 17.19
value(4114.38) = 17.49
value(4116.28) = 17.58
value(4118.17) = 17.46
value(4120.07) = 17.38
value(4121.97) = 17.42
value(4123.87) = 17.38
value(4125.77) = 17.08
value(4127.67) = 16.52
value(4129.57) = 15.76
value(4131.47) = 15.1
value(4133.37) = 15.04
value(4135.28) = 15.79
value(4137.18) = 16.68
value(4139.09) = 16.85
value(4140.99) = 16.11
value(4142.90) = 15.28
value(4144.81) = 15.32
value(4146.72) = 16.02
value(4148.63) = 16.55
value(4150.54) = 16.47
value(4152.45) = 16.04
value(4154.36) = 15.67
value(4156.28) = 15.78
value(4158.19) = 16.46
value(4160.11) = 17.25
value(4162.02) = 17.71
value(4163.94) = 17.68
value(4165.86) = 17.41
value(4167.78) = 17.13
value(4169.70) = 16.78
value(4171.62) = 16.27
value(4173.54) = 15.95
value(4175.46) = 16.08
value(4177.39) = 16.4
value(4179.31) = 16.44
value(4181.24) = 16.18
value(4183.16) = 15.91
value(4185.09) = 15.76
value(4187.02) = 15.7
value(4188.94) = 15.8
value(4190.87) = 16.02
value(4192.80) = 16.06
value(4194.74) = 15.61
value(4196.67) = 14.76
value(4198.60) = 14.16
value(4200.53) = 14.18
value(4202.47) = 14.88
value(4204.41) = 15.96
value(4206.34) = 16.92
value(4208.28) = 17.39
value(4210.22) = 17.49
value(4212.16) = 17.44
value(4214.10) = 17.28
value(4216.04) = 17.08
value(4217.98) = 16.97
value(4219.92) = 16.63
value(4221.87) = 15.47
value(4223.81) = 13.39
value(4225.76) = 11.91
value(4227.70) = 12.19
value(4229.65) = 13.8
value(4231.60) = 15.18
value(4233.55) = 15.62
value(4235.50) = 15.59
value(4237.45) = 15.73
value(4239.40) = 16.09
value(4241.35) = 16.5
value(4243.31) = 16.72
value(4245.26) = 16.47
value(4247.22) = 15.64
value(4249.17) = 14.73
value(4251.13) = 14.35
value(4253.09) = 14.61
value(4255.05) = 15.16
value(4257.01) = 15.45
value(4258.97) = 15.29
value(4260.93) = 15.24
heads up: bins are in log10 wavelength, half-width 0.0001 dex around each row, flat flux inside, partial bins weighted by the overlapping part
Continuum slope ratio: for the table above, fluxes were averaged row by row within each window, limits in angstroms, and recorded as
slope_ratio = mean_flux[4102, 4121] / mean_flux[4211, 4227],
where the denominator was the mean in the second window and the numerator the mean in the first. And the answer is 1.06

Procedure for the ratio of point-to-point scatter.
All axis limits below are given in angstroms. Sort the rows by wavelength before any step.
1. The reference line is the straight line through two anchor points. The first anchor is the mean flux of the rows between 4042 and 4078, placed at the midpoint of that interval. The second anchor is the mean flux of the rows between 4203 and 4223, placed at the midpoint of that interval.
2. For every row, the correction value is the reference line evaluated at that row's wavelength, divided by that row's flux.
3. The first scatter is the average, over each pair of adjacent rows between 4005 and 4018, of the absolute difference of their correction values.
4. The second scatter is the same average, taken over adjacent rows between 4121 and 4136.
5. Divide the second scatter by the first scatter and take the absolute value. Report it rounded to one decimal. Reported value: 1.9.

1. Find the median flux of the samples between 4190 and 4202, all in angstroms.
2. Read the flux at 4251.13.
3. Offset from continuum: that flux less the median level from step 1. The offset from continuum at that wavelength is -0.8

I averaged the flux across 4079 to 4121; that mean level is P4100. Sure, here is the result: 16.6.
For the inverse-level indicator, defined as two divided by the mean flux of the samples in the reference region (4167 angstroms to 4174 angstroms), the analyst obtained 0.121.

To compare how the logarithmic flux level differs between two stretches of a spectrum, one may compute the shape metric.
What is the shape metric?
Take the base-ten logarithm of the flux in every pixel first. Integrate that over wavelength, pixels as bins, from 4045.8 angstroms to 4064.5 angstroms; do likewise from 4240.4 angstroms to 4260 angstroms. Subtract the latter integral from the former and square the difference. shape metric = 2.3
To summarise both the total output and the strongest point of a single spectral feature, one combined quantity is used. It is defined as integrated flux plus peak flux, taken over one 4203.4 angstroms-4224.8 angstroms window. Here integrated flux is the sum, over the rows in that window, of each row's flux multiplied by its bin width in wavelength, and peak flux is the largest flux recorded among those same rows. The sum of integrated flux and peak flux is 371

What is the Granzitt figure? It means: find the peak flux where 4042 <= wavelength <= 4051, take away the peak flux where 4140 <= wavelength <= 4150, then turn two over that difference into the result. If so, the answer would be -1.9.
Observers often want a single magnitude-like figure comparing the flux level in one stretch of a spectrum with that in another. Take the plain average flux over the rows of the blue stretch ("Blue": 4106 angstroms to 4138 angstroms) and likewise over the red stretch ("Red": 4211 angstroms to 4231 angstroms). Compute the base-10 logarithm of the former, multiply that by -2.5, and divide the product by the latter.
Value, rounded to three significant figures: -0.201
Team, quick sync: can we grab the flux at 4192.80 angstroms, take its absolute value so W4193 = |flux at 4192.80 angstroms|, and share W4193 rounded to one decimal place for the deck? 16.1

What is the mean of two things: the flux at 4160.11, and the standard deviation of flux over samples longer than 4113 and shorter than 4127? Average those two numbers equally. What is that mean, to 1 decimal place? 8.7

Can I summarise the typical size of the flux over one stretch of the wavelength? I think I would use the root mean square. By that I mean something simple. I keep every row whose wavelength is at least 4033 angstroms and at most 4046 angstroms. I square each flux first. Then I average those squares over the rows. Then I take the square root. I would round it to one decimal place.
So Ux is 15.0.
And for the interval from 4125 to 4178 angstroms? 16.3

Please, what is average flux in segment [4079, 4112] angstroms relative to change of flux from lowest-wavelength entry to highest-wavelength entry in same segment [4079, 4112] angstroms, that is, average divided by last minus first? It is 15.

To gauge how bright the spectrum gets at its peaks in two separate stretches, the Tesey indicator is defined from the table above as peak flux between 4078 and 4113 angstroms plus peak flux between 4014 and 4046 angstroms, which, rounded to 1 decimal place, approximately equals 34.5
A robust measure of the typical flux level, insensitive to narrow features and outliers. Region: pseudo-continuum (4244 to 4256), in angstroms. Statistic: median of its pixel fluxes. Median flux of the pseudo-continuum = 14.9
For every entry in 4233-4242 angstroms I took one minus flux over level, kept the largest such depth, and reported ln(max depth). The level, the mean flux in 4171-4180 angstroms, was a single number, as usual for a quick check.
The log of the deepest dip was -3.2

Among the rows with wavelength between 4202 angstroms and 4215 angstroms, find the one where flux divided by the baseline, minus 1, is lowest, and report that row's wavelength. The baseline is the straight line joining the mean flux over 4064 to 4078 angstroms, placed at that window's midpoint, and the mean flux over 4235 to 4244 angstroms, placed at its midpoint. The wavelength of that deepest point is 4202.47 angstroms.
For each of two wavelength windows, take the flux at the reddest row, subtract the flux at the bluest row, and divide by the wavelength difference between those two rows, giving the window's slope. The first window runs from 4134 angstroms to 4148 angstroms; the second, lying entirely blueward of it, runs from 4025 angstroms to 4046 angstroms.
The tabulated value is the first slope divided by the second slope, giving -0.14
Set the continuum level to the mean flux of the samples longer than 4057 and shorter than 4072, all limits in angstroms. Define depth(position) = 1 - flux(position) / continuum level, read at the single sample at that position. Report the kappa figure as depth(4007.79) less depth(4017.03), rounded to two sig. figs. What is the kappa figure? 0.11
